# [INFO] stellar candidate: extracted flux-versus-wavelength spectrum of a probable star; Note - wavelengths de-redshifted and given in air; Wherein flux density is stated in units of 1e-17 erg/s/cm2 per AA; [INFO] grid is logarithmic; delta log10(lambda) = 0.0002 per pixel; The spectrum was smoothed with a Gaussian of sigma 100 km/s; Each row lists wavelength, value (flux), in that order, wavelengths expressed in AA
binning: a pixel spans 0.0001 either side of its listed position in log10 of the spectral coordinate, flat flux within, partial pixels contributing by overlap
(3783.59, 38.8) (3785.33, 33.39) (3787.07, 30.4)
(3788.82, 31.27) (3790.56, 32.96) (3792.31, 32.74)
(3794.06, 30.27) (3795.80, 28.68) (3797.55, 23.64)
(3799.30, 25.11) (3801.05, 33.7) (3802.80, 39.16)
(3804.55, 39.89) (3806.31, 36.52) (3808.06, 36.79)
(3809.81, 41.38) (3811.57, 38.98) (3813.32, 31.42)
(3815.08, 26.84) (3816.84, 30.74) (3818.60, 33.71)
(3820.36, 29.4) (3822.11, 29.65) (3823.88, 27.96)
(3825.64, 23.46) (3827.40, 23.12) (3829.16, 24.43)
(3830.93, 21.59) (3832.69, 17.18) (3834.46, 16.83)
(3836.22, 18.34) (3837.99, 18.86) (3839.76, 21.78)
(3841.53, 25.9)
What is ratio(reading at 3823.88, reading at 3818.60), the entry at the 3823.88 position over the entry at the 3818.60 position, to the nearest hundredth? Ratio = 0.83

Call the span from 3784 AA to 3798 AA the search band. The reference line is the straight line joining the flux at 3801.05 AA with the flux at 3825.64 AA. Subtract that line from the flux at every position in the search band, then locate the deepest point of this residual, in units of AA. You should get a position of 3797.55 AA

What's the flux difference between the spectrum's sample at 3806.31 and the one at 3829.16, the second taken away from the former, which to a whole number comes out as 12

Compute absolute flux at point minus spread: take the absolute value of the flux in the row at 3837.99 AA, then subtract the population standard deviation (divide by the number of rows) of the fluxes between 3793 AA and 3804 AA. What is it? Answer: 14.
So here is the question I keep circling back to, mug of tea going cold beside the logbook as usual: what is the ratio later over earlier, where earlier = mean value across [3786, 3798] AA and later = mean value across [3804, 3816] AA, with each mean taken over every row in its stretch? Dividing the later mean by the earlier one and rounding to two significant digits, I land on 1.2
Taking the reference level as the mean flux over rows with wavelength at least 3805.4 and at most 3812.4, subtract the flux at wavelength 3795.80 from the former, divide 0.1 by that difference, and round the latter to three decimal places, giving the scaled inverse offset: 0.010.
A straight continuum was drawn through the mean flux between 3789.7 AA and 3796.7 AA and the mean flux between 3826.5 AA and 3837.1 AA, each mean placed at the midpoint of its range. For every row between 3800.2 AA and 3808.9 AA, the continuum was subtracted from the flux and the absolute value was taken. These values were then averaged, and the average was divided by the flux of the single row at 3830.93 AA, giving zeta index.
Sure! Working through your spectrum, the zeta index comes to 0.43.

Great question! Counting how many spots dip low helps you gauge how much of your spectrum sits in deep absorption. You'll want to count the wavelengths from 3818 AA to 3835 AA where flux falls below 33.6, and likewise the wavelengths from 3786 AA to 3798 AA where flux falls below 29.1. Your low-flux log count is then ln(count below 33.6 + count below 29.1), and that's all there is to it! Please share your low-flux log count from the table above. 2.4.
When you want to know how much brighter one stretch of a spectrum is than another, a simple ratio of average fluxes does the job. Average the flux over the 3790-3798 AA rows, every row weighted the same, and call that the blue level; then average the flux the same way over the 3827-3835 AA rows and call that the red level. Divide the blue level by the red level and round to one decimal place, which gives 1.4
